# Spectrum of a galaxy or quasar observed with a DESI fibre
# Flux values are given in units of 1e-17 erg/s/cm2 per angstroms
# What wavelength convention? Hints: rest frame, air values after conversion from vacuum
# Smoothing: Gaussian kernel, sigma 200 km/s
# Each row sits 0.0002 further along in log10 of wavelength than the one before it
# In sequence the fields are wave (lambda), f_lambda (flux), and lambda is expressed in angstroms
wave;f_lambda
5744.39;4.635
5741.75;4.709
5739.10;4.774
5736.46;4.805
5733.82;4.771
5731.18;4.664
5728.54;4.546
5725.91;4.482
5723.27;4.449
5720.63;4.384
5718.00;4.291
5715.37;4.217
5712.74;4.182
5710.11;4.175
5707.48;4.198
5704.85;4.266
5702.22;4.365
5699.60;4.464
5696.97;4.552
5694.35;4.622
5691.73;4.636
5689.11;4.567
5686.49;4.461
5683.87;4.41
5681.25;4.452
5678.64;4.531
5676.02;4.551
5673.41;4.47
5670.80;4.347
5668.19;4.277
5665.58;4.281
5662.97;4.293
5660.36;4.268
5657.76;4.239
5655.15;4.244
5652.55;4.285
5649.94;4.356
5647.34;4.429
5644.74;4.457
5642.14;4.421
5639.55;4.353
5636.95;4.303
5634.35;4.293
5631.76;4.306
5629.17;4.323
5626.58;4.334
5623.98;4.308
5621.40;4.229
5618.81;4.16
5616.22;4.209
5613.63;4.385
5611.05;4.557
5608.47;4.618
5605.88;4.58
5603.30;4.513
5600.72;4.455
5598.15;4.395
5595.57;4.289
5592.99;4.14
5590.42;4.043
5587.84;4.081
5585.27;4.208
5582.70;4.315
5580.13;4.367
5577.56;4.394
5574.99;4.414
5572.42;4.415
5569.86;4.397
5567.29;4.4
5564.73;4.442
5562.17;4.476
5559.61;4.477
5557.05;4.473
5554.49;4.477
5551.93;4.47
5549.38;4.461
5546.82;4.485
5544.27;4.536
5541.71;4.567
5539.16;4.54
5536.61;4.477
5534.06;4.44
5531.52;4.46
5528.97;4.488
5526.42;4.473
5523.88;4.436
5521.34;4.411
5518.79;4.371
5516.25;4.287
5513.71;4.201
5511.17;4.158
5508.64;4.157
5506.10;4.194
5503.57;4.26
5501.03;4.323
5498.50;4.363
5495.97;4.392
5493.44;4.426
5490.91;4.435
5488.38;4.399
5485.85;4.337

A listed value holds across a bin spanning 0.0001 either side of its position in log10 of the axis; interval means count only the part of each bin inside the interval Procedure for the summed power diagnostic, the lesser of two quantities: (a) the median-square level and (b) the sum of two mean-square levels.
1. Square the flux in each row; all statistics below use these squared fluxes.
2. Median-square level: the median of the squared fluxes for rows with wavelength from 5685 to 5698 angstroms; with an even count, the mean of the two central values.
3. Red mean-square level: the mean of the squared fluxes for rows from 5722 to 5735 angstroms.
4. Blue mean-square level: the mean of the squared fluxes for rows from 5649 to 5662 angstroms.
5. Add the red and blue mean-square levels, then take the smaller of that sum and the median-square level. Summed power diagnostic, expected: 20.86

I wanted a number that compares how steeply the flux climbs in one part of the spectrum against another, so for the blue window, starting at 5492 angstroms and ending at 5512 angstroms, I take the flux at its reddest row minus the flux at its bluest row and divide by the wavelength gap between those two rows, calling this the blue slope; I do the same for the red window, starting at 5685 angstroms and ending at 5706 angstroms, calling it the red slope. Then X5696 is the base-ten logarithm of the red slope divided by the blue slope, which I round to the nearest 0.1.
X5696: -0.2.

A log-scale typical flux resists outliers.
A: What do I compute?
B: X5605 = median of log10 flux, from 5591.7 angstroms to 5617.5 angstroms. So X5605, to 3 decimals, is 0.646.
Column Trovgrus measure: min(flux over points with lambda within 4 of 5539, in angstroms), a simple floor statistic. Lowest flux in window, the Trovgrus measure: 4.477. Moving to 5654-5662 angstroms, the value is 4.239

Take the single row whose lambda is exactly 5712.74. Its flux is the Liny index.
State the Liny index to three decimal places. 4.182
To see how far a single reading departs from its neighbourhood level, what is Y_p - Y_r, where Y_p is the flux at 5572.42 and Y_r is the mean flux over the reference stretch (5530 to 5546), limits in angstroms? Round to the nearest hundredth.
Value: -0.09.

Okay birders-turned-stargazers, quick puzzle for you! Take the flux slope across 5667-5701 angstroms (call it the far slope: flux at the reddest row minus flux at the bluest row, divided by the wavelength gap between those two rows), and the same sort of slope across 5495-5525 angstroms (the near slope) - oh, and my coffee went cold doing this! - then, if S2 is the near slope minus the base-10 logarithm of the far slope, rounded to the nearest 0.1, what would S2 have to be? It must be 2.2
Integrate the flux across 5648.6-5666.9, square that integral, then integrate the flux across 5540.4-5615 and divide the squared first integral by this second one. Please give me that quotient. 19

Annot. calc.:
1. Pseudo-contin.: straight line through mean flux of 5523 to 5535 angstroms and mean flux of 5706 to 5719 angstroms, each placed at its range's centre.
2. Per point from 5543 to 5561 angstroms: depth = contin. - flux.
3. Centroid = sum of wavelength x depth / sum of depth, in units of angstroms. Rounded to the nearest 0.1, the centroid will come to 5551.3 angstroms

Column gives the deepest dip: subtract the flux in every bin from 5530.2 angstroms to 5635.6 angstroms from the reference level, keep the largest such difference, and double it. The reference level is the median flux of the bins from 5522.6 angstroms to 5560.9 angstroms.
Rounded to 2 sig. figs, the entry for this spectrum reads 0.87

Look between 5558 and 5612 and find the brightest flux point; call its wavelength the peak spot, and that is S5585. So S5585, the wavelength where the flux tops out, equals 5608.47 angstroms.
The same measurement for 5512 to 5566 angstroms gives 5541.71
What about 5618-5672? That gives 5644.74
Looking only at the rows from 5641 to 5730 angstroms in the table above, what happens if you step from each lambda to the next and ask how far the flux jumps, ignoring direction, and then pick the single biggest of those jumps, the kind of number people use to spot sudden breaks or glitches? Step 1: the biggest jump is 0.12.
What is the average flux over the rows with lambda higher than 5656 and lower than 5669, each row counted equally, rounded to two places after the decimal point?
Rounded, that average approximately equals 4.27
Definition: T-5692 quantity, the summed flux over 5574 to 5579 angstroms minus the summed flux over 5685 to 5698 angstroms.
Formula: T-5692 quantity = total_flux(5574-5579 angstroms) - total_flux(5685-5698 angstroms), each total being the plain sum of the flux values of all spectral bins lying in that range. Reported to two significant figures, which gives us -14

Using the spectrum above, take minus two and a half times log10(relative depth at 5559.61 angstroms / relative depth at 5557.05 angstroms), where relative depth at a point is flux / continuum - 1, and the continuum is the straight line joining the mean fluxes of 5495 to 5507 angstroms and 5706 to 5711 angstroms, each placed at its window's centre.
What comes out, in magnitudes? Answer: 0.0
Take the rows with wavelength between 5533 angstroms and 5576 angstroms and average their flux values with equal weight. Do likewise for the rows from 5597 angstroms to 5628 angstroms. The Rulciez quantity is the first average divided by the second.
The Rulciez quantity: 1.016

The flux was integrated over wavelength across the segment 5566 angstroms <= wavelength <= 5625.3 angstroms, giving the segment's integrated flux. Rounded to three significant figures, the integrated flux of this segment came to 257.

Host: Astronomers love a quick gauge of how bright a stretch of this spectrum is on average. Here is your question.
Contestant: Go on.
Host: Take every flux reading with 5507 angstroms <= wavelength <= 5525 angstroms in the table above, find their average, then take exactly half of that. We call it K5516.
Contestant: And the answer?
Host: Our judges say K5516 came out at 2.14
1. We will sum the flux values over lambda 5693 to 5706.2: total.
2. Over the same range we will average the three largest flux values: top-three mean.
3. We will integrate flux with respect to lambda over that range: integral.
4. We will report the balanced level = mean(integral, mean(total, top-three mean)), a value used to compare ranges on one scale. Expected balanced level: 36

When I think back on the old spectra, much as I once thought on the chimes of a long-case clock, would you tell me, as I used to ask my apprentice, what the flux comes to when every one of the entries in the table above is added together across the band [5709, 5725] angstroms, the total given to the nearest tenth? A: 25.7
